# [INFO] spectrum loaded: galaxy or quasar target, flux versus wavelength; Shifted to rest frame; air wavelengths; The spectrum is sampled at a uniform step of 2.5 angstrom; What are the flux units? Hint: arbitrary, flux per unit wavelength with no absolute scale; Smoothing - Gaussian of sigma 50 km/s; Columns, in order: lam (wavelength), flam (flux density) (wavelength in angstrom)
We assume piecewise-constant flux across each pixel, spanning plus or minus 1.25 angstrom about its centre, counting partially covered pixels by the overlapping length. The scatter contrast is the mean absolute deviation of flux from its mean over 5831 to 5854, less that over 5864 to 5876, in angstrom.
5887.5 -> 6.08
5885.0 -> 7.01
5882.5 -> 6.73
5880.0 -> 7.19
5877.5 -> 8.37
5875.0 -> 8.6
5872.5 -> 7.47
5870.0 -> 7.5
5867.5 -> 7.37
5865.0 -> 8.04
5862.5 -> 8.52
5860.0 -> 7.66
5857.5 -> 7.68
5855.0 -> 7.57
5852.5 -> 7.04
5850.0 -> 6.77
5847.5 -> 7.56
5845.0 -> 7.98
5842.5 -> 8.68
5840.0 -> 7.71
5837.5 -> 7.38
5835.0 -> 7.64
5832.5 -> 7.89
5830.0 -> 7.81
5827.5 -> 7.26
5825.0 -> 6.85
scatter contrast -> -0.03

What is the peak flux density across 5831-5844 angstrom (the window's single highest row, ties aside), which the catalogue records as 8.68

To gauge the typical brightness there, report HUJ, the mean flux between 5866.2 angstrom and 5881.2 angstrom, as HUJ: 7.75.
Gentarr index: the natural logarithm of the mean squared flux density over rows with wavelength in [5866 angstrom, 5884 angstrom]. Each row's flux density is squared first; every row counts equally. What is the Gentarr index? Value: 4.06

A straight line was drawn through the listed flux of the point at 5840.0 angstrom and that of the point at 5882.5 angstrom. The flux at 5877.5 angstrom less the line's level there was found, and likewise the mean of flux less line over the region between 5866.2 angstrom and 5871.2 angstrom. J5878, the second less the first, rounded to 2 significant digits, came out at -1.1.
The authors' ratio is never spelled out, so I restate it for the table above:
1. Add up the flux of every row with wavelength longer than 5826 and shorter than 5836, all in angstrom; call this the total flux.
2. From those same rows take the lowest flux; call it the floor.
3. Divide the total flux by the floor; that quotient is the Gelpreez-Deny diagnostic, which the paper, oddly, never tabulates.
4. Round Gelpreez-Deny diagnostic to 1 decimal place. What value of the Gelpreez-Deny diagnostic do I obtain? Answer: 4.2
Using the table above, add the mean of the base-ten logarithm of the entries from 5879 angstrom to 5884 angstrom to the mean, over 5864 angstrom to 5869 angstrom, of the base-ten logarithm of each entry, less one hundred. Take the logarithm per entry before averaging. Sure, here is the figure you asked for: -98.27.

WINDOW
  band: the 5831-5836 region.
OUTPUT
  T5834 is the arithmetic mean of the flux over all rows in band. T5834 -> 7.8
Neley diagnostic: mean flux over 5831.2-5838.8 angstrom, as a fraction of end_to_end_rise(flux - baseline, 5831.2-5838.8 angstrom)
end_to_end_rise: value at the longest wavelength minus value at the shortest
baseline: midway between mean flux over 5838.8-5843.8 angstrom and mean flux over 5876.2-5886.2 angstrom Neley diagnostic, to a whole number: -15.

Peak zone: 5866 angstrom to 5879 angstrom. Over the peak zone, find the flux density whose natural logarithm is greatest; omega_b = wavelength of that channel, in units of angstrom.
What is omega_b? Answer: 5875.0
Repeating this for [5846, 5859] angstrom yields 5857.5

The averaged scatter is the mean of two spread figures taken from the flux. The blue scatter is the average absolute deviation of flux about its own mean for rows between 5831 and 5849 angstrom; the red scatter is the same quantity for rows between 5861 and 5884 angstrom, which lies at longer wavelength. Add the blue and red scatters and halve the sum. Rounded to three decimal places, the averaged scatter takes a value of 0.429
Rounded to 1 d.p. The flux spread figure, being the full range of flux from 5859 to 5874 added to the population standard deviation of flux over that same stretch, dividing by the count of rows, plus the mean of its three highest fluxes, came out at 9.6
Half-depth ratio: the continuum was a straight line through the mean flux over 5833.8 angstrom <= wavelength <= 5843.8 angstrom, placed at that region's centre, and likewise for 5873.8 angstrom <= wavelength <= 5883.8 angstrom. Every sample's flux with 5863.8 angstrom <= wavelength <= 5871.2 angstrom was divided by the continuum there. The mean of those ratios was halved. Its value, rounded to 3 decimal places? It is 0.492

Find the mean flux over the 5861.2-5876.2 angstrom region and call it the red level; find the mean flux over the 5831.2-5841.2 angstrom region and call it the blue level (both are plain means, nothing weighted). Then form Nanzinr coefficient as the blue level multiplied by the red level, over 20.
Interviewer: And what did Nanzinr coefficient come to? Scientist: 3.03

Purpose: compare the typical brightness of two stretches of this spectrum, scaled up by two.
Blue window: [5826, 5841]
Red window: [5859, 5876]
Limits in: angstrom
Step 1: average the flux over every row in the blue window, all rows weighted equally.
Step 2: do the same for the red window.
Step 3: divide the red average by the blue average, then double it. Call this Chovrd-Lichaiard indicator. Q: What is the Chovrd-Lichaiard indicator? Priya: 2.07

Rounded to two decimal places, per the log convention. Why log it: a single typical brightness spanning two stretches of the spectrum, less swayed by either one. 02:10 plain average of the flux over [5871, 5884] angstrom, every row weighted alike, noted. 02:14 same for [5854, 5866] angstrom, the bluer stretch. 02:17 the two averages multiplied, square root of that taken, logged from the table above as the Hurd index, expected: 7.78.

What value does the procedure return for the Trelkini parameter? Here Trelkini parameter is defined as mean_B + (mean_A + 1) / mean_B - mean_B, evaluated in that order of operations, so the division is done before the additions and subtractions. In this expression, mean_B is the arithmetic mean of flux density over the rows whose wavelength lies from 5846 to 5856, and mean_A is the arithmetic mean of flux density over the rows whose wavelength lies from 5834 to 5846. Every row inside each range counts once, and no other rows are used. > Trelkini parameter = 1.23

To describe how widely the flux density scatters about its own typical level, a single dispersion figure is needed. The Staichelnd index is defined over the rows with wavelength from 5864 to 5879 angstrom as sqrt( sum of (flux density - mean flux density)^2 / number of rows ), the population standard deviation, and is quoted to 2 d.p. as 0.48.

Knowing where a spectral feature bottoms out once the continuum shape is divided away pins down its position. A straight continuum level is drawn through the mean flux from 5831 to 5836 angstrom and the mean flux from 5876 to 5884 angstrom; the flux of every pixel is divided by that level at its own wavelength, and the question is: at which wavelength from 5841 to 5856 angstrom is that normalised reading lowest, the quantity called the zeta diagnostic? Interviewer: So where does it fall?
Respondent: 5850.0 angstrom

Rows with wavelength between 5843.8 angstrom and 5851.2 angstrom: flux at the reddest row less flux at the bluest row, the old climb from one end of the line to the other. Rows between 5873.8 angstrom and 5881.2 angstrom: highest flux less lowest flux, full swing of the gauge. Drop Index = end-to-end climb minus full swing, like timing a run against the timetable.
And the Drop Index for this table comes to -2.6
